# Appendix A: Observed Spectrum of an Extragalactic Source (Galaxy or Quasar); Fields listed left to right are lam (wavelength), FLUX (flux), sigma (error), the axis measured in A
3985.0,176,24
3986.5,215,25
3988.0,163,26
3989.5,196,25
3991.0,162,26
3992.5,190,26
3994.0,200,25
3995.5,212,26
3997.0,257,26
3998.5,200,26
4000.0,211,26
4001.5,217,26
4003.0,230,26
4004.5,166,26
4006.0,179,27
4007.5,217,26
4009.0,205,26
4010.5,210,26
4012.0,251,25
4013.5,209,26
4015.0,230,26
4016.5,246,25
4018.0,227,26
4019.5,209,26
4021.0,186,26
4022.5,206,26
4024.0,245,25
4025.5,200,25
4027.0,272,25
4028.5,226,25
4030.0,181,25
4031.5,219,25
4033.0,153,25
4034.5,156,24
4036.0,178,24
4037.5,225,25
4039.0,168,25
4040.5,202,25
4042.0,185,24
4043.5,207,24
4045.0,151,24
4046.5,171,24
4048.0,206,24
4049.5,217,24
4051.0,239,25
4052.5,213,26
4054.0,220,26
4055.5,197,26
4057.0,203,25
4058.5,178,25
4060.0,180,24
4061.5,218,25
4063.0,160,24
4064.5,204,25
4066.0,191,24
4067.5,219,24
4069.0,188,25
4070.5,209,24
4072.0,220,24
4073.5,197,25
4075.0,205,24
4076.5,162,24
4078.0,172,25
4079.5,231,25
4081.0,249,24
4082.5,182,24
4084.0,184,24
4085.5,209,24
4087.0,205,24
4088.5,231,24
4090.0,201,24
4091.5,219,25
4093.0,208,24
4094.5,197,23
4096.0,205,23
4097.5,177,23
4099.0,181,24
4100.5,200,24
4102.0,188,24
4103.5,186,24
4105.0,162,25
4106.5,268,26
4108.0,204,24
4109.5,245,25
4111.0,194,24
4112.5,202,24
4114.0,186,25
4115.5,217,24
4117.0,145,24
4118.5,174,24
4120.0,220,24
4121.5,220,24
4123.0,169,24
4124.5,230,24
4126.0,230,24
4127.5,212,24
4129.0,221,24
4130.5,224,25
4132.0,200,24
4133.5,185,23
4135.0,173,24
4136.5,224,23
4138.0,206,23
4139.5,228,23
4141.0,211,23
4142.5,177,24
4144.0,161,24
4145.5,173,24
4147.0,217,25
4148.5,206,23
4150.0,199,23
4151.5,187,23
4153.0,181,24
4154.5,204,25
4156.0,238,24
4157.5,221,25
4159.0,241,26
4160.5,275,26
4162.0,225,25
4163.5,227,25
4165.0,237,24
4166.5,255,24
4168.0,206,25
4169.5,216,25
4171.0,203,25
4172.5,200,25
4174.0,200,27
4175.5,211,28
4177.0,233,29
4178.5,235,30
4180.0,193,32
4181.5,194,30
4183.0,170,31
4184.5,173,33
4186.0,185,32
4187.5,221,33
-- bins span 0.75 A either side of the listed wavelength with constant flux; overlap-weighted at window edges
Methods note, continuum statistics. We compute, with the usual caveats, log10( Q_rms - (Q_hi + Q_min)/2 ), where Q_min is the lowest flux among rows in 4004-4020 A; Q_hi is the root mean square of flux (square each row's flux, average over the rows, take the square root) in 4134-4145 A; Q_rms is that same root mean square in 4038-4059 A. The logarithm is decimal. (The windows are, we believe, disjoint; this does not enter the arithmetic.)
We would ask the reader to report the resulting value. 1.2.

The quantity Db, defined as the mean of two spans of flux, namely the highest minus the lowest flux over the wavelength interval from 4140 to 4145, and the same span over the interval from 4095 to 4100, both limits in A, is 39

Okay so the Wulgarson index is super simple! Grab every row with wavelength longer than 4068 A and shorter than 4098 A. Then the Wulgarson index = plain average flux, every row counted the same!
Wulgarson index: 203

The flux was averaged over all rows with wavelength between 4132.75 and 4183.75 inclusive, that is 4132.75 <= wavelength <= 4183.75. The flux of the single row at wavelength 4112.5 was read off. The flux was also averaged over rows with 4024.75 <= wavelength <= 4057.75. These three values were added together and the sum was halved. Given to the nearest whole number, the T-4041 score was 305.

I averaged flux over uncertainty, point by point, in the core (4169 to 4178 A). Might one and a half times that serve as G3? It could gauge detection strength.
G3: 11.9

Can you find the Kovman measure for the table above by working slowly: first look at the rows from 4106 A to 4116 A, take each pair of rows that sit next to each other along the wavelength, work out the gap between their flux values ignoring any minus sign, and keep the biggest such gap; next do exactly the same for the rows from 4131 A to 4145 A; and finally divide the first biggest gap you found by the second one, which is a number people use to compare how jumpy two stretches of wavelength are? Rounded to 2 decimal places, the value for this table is 1.25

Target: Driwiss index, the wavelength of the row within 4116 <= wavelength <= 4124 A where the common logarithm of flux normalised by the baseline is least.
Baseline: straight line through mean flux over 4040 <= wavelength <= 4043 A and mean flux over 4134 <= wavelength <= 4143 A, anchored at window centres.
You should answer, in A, 4117.0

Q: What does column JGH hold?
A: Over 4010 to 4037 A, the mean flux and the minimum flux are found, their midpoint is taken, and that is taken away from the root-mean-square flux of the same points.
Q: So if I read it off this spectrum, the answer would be 31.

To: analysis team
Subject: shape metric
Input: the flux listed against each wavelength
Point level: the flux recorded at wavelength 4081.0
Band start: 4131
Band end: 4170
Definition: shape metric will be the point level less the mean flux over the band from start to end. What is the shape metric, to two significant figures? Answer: 38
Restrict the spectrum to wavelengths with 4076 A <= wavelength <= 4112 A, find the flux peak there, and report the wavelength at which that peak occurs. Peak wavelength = 4106.5 A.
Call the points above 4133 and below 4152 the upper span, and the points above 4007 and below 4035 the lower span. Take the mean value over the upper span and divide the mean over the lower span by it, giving 1.09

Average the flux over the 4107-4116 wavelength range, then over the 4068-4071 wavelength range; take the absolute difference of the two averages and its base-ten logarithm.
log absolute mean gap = 1.0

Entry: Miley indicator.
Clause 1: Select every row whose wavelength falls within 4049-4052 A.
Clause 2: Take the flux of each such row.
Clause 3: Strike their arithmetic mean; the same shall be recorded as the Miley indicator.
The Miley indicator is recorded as 228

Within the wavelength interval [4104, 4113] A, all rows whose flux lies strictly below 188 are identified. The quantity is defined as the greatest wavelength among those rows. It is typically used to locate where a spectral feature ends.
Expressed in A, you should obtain 4105.0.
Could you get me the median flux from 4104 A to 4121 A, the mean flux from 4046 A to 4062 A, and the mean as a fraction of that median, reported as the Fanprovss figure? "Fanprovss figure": 1.01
